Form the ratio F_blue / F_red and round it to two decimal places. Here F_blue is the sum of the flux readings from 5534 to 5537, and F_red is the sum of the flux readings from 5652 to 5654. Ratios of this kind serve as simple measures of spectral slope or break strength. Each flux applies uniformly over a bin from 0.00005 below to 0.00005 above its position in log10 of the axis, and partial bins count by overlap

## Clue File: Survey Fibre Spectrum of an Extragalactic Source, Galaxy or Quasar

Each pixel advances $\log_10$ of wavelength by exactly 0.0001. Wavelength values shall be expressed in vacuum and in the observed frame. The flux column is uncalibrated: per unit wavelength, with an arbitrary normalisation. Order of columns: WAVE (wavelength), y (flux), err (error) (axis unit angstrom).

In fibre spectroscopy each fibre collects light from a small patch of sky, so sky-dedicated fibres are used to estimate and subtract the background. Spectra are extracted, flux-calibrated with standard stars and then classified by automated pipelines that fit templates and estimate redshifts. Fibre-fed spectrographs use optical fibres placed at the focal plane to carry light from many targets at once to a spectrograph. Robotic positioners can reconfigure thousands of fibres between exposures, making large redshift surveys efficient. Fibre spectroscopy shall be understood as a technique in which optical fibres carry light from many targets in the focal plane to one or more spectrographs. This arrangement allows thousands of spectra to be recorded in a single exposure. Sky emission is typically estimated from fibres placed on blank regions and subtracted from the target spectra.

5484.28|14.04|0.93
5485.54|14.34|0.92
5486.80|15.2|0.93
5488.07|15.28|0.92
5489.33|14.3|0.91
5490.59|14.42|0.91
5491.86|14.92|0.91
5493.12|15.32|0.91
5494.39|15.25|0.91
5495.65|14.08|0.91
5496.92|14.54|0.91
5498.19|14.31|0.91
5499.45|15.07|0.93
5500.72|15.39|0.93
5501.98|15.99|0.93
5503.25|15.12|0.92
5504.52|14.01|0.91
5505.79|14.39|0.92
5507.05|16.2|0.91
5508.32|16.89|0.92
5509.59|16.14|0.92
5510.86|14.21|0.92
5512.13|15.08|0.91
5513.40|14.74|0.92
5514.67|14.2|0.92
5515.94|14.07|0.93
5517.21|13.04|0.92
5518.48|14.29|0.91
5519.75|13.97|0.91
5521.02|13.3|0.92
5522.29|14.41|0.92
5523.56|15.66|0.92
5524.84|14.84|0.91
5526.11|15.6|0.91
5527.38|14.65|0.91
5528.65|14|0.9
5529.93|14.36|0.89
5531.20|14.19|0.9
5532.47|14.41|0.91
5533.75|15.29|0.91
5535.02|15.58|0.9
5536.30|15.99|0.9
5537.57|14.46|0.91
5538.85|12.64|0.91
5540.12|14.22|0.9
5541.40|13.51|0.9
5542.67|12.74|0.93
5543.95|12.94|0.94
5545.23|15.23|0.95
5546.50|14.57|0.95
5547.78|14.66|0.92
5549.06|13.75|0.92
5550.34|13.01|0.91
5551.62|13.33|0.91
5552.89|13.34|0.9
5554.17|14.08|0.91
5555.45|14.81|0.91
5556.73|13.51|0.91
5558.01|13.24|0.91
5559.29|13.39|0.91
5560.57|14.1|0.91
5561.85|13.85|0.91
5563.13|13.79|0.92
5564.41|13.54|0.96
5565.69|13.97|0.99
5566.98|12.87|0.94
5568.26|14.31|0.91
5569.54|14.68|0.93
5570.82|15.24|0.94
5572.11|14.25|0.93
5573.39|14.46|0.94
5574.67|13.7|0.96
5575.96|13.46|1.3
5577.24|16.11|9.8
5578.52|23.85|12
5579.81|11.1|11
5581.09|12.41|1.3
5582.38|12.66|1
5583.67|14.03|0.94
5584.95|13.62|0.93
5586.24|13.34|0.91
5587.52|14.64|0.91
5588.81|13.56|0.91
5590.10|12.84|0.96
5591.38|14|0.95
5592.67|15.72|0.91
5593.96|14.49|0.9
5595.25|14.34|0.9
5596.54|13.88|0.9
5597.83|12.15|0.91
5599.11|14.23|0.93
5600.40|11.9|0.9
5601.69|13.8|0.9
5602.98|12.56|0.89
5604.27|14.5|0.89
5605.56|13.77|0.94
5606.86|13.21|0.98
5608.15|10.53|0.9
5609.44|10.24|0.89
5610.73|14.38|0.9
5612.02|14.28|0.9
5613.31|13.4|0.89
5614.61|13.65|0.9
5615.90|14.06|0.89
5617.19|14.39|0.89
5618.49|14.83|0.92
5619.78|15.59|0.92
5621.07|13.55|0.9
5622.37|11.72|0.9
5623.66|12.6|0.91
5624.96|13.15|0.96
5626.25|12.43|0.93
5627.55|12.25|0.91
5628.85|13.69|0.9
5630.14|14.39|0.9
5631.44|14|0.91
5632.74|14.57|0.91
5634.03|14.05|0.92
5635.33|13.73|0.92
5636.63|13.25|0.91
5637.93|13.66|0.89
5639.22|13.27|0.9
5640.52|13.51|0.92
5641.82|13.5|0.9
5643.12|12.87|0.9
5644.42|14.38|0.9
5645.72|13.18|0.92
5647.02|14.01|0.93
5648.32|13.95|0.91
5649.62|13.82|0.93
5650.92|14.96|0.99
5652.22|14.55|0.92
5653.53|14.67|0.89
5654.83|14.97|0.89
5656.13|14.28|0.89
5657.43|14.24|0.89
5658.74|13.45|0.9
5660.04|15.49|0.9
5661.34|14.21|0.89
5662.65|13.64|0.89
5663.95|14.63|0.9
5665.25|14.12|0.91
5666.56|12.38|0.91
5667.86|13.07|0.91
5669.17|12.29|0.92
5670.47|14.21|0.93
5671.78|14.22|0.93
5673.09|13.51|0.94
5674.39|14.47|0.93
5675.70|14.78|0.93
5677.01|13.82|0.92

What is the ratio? 1.08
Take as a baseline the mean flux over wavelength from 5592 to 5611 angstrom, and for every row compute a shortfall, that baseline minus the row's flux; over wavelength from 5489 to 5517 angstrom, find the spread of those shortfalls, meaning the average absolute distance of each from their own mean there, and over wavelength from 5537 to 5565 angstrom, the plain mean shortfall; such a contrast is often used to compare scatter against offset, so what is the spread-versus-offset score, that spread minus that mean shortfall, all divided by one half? 2.2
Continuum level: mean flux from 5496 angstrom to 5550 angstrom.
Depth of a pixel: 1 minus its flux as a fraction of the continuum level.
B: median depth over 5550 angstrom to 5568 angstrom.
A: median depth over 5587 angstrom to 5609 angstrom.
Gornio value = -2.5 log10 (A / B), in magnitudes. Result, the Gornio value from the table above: 0.3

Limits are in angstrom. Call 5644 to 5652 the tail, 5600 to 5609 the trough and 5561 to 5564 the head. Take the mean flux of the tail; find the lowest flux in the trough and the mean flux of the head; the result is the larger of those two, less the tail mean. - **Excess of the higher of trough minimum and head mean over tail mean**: -0.2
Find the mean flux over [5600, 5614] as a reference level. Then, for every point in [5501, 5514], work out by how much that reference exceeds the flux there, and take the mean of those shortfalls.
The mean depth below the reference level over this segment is -2.3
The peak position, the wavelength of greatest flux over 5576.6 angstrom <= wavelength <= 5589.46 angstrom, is 5578.52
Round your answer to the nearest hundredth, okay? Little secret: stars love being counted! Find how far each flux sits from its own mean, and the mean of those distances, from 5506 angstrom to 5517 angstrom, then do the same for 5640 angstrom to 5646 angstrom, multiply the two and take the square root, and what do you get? 0.58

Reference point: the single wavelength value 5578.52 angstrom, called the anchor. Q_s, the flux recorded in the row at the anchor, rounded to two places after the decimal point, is 23.85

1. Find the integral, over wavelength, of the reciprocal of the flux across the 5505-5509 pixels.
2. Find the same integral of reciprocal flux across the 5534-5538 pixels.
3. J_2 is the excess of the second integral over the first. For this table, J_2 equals 0.01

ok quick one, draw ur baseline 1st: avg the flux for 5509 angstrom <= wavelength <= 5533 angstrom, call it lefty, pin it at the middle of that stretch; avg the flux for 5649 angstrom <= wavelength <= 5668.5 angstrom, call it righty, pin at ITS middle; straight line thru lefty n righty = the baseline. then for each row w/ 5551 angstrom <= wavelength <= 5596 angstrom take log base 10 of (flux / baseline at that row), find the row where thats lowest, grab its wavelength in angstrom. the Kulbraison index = 5579.81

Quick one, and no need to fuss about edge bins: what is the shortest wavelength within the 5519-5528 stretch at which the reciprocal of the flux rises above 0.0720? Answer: 5521.02 angstrom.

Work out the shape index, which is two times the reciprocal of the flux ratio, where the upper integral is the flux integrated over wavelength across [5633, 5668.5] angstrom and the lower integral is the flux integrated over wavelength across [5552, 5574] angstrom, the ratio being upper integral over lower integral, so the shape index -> 1.24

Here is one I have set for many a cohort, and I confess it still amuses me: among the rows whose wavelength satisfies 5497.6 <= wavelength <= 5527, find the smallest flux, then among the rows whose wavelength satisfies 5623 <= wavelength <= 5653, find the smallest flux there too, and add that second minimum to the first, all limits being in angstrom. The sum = 25.3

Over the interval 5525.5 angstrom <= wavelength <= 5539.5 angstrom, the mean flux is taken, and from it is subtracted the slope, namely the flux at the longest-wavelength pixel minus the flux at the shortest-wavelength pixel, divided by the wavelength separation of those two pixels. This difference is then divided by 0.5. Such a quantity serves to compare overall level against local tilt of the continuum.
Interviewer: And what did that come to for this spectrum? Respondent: 29.8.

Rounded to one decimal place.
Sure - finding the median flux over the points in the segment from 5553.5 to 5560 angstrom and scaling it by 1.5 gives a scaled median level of 20.3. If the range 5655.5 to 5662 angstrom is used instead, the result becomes 21.4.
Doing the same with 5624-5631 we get 19.7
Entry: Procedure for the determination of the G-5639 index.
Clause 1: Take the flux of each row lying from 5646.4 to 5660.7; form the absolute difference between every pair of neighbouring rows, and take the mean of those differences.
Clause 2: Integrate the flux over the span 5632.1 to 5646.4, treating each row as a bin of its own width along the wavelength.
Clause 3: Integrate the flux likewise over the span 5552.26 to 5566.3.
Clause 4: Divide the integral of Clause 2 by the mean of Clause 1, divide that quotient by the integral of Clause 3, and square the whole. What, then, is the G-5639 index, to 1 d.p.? 3.1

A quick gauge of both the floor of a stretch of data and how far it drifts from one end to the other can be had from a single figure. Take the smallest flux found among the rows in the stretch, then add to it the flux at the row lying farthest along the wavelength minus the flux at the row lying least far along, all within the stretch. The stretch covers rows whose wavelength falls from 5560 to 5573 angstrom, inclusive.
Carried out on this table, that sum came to 13.0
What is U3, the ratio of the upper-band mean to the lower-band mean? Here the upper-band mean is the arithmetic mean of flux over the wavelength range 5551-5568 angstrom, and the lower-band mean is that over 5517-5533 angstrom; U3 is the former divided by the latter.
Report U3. 0.95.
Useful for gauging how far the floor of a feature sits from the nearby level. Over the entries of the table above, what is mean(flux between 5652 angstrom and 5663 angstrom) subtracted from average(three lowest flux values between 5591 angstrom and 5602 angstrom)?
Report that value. -1.8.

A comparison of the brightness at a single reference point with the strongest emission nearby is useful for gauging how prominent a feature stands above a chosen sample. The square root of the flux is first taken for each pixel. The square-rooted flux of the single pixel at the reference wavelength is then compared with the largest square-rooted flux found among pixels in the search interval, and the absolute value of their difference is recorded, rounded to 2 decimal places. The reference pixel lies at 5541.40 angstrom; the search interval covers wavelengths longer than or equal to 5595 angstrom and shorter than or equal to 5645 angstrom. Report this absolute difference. 0.27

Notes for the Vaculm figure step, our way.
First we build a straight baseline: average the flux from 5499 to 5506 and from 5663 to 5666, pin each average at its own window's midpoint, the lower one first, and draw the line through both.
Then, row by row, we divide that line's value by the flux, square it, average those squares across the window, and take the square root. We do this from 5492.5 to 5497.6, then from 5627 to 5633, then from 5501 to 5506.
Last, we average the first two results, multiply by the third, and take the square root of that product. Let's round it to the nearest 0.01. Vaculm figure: 1.02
